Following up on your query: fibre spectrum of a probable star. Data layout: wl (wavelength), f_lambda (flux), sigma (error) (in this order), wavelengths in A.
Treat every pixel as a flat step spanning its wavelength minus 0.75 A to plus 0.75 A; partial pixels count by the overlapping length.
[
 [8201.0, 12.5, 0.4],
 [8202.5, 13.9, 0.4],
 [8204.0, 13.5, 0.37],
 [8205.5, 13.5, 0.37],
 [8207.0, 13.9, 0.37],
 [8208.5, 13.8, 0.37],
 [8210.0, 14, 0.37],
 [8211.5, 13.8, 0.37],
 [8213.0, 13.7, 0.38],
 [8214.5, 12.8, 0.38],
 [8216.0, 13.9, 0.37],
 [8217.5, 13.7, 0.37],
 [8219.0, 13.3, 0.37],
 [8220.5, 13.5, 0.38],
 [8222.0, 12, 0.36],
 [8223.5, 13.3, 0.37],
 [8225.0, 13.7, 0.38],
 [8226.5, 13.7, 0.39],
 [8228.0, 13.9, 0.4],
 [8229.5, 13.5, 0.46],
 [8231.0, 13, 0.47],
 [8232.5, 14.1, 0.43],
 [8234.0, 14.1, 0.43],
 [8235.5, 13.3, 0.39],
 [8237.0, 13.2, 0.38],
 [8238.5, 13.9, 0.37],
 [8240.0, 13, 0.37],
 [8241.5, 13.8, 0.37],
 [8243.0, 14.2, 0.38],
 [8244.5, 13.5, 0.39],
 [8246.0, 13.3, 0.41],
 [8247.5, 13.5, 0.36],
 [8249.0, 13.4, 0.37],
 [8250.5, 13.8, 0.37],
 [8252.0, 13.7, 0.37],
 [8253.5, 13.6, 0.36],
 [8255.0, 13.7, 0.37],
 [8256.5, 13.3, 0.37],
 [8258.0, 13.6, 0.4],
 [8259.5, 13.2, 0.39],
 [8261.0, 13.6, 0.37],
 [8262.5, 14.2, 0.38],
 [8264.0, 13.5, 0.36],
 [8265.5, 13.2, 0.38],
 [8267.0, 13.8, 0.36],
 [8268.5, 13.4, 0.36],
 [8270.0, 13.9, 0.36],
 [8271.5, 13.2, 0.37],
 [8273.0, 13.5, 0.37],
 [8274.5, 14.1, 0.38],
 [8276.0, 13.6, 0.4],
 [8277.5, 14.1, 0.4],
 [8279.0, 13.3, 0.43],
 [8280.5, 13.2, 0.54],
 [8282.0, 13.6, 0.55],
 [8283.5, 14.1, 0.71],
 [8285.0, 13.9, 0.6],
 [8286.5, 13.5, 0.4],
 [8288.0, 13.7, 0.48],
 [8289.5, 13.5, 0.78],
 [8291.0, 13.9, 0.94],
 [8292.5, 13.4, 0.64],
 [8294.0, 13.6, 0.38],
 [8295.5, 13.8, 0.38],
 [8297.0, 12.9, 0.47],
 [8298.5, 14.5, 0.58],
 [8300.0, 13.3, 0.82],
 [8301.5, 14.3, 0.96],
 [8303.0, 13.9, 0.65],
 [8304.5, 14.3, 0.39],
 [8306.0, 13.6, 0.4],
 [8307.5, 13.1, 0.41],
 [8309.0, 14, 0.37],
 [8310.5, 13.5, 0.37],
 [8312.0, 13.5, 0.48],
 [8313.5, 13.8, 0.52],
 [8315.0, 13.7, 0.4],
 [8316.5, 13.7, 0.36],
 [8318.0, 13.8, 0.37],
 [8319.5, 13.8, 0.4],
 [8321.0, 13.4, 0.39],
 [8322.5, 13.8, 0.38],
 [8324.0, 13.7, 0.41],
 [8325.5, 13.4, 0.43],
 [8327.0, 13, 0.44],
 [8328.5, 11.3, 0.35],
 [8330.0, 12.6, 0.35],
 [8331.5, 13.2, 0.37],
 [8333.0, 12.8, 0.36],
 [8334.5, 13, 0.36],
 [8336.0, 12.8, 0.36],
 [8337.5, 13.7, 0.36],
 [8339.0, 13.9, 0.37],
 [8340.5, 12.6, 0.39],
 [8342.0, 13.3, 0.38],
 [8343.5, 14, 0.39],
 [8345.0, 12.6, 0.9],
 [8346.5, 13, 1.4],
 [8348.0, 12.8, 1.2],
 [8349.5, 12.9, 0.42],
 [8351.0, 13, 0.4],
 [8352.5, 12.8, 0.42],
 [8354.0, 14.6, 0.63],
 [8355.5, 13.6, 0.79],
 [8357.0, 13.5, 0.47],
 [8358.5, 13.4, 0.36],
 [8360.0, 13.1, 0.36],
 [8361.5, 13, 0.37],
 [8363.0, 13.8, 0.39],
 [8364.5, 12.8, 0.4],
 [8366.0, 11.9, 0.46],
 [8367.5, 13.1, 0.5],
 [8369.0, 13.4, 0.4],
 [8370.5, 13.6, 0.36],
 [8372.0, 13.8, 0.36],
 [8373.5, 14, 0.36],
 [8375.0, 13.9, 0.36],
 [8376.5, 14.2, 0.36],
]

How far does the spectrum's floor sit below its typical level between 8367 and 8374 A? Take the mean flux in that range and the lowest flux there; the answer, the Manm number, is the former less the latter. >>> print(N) 0.48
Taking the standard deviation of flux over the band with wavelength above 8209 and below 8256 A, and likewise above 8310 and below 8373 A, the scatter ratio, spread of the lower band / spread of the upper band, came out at 0.75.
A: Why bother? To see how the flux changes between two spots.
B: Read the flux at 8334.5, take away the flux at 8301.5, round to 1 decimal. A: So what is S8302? -1.3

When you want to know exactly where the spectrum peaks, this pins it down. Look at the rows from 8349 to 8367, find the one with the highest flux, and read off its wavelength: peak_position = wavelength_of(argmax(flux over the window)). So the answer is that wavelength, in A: 8354.0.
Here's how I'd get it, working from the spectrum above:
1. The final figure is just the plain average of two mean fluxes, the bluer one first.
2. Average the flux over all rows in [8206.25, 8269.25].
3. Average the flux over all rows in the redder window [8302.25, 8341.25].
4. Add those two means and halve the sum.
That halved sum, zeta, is 13.5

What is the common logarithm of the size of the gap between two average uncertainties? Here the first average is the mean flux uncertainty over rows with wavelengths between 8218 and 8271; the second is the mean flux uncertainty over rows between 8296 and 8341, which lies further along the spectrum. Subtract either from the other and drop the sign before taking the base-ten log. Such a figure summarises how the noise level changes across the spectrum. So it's -1.2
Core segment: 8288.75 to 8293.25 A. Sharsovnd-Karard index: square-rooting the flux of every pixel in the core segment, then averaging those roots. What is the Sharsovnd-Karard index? 3.69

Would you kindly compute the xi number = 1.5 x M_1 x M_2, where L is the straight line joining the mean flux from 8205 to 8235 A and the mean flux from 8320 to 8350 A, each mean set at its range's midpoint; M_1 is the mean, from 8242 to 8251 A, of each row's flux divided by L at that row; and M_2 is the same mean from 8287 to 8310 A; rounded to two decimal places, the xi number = 1.57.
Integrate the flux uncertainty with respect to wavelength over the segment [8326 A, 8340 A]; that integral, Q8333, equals 5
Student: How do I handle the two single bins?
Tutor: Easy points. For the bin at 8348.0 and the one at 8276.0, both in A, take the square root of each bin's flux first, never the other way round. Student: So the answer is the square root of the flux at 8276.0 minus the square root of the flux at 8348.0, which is 0.11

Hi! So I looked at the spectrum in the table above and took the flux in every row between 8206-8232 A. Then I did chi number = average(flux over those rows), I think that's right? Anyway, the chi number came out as 13.5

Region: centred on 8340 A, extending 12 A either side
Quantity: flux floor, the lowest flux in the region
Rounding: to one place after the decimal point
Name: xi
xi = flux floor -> 11.3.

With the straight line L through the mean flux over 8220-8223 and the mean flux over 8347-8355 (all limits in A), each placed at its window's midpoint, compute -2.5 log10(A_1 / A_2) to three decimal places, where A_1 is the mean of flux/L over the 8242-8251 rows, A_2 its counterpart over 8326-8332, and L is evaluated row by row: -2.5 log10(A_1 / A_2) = -0.116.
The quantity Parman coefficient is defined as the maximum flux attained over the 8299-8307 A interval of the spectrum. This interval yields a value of 14.3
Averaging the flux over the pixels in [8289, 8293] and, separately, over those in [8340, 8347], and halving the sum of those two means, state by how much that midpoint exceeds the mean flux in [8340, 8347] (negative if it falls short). 0.25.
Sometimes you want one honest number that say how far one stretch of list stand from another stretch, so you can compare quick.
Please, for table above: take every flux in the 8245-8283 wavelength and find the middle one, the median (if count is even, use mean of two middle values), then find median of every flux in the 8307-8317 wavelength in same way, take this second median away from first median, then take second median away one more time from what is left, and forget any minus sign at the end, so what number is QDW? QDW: 13.8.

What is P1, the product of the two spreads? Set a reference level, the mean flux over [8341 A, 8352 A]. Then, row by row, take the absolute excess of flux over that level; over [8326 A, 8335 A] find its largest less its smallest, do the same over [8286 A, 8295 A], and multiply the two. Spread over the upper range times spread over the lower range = 0.85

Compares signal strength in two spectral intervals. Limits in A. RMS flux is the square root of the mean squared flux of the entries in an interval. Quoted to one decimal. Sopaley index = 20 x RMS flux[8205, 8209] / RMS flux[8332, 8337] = 21.3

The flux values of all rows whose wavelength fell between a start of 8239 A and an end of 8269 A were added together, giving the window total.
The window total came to 271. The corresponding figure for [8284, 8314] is 274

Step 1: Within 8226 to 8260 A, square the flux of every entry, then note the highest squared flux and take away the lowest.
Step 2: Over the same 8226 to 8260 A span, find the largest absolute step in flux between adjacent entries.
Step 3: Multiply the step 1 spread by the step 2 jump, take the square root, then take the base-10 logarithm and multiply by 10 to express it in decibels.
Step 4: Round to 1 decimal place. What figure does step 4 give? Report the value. 7.8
